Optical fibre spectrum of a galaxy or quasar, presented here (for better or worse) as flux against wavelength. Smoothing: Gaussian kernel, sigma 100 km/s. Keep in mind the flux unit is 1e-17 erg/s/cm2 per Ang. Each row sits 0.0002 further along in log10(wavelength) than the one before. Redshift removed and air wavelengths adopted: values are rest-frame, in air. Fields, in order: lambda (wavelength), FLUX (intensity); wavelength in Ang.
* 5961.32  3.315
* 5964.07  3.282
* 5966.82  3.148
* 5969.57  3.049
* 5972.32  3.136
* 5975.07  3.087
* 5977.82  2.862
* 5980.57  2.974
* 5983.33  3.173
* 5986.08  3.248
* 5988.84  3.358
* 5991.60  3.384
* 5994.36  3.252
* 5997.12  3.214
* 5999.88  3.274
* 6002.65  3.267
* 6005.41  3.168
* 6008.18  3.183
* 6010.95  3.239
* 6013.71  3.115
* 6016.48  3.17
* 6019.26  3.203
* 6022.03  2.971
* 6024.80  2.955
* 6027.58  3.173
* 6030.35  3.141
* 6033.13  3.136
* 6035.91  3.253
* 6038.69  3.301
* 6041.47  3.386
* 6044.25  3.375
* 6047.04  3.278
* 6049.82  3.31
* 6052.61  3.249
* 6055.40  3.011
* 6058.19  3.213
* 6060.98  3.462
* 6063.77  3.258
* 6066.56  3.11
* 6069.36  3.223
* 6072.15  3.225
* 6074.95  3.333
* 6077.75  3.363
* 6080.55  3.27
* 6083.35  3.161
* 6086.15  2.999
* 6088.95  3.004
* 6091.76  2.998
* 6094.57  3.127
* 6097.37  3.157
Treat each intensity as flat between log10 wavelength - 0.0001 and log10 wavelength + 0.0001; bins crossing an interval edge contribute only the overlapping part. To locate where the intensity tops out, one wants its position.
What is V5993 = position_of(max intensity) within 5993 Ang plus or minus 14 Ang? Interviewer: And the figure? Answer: 5991.60 Ang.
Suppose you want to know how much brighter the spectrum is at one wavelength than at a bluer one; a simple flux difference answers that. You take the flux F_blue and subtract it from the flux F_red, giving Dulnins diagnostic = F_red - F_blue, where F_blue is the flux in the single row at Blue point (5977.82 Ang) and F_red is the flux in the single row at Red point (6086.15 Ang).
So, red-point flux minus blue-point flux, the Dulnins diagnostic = 0.14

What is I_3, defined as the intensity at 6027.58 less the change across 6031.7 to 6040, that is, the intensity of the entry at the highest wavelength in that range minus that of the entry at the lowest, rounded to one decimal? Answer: 3.0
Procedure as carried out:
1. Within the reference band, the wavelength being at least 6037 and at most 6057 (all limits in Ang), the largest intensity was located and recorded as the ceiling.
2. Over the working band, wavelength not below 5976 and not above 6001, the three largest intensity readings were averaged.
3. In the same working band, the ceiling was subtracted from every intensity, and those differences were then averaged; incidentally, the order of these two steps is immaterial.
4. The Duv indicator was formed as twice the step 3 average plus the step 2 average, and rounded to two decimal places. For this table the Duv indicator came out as 2.95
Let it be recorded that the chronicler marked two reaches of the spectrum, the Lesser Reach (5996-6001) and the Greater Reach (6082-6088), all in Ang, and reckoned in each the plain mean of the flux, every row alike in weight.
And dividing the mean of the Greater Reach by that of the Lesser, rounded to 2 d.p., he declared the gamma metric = 0.95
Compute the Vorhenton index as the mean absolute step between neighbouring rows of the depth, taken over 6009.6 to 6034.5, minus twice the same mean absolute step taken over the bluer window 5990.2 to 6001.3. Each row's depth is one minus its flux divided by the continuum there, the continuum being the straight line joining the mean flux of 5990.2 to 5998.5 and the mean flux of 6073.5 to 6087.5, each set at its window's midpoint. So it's -0.019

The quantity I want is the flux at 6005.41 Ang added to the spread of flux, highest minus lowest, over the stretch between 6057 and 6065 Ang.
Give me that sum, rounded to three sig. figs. 3.42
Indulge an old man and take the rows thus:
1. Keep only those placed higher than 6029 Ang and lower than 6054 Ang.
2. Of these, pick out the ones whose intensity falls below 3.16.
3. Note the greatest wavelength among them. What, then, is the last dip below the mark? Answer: 6033.13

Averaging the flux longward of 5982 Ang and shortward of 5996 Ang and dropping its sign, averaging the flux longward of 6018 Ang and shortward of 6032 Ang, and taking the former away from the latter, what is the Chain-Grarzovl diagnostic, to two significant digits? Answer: -0.19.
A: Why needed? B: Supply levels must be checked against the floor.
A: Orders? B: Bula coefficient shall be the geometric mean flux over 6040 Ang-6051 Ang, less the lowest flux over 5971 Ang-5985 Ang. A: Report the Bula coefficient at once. 0.475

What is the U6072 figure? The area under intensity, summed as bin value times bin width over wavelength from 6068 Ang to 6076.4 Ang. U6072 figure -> 27.4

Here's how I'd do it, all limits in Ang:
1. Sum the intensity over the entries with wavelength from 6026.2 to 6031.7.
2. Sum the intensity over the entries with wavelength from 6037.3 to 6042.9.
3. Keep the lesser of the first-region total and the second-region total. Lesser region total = 6.31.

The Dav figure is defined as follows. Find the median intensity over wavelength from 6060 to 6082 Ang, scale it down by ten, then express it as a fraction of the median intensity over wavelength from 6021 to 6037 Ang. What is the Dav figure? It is 0.104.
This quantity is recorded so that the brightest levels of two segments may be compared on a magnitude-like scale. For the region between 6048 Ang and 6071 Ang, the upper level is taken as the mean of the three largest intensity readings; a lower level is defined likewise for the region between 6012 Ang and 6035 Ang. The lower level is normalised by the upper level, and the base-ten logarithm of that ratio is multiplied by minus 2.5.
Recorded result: 0.054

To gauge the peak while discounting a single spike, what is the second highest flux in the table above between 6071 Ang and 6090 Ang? 3.333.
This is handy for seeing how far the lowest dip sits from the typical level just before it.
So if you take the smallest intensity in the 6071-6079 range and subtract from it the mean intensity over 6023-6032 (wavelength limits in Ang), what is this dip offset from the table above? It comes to 0.14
